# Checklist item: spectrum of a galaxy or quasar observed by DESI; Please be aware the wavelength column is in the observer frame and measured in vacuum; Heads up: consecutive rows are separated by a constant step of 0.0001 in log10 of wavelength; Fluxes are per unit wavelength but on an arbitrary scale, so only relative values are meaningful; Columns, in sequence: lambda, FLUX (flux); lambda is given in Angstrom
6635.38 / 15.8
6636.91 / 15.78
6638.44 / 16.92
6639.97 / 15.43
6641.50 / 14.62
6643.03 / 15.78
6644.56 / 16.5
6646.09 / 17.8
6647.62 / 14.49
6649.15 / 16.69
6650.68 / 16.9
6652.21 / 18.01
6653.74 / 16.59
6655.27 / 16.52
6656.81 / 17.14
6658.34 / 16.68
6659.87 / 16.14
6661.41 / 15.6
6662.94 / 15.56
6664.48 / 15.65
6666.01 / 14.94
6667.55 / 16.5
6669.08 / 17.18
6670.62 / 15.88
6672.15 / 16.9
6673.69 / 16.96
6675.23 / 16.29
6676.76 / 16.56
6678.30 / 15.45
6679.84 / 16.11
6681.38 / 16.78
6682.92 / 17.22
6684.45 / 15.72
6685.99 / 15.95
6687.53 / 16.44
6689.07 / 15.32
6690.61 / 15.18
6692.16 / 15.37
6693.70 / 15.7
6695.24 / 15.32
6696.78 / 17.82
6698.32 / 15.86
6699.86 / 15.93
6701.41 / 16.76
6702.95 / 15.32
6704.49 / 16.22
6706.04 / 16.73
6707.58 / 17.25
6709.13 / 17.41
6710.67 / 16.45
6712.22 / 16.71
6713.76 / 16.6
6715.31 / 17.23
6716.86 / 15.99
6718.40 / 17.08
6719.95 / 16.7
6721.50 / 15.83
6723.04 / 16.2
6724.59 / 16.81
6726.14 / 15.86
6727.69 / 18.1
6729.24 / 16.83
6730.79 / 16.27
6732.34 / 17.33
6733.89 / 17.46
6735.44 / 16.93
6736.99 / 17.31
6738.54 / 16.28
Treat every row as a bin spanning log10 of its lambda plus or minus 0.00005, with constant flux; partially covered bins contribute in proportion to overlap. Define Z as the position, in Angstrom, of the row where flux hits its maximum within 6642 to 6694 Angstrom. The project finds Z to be 6652.21 Angstrom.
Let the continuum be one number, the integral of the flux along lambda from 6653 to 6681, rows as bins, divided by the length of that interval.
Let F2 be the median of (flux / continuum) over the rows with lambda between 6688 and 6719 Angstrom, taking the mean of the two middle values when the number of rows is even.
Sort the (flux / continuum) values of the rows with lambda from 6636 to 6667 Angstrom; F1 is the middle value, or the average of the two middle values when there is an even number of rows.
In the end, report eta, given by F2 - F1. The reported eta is 0.001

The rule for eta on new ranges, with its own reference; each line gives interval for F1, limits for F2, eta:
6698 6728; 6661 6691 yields -0.038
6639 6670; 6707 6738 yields 0.020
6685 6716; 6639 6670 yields 0.010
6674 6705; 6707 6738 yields 0.054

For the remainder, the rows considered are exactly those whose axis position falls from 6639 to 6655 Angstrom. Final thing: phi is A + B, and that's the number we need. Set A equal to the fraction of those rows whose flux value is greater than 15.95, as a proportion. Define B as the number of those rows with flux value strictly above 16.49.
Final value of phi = 6.6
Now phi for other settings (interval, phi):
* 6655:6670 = 5.6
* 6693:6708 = 4.5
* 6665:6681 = 5.7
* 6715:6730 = 6.8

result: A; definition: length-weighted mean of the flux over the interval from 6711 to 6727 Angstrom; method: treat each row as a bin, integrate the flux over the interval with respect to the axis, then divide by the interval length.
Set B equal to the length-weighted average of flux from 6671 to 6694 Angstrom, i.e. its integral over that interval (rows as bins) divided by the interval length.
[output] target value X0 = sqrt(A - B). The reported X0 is 0.61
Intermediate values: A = 16.5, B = 16.1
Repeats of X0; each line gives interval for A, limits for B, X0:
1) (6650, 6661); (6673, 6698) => 0.82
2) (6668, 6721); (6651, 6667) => 0.25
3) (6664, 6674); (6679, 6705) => 0.47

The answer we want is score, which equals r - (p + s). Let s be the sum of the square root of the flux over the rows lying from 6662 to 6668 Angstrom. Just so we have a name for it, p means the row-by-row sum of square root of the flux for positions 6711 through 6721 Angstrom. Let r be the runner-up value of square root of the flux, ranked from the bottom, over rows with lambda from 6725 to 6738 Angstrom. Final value -36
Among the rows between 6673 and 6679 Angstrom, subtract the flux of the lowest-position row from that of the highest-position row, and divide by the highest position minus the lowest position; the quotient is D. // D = -0.33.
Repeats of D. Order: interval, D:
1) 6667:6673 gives 0.09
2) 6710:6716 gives 0.17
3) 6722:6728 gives 0.41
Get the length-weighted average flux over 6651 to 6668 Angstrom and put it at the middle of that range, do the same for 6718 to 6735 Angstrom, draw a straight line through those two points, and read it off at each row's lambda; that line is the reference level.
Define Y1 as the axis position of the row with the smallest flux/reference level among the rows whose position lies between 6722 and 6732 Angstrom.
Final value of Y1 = 6726.14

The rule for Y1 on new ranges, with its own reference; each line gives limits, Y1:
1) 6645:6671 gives 6647.62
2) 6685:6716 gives 6690.61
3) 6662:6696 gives 6666.01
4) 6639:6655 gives 6647.62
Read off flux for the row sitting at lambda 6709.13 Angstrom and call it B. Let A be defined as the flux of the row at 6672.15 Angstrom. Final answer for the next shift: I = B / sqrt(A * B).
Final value 1.01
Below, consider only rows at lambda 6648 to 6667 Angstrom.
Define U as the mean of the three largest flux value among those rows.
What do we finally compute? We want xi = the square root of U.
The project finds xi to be 4.17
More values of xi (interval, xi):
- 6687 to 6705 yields 4.12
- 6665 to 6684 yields 4.14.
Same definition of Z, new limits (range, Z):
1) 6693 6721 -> 6696.78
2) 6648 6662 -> 6652.21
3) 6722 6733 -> 6727.69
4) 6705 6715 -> 6709.13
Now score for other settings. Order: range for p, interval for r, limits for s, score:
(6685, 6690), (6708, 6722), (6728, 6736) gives -29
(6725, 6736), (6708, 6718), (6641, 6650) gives -49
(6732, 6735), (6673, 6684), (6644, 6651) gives -25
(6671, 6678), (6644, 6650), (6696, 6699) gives -20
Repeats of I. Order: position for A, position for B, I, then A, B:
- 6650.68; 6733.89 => 1.02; 16.9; 17.46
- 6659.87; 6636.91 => 0.99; 16.14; 15.78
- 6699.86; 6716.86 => 1.00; 15.93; 15.99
